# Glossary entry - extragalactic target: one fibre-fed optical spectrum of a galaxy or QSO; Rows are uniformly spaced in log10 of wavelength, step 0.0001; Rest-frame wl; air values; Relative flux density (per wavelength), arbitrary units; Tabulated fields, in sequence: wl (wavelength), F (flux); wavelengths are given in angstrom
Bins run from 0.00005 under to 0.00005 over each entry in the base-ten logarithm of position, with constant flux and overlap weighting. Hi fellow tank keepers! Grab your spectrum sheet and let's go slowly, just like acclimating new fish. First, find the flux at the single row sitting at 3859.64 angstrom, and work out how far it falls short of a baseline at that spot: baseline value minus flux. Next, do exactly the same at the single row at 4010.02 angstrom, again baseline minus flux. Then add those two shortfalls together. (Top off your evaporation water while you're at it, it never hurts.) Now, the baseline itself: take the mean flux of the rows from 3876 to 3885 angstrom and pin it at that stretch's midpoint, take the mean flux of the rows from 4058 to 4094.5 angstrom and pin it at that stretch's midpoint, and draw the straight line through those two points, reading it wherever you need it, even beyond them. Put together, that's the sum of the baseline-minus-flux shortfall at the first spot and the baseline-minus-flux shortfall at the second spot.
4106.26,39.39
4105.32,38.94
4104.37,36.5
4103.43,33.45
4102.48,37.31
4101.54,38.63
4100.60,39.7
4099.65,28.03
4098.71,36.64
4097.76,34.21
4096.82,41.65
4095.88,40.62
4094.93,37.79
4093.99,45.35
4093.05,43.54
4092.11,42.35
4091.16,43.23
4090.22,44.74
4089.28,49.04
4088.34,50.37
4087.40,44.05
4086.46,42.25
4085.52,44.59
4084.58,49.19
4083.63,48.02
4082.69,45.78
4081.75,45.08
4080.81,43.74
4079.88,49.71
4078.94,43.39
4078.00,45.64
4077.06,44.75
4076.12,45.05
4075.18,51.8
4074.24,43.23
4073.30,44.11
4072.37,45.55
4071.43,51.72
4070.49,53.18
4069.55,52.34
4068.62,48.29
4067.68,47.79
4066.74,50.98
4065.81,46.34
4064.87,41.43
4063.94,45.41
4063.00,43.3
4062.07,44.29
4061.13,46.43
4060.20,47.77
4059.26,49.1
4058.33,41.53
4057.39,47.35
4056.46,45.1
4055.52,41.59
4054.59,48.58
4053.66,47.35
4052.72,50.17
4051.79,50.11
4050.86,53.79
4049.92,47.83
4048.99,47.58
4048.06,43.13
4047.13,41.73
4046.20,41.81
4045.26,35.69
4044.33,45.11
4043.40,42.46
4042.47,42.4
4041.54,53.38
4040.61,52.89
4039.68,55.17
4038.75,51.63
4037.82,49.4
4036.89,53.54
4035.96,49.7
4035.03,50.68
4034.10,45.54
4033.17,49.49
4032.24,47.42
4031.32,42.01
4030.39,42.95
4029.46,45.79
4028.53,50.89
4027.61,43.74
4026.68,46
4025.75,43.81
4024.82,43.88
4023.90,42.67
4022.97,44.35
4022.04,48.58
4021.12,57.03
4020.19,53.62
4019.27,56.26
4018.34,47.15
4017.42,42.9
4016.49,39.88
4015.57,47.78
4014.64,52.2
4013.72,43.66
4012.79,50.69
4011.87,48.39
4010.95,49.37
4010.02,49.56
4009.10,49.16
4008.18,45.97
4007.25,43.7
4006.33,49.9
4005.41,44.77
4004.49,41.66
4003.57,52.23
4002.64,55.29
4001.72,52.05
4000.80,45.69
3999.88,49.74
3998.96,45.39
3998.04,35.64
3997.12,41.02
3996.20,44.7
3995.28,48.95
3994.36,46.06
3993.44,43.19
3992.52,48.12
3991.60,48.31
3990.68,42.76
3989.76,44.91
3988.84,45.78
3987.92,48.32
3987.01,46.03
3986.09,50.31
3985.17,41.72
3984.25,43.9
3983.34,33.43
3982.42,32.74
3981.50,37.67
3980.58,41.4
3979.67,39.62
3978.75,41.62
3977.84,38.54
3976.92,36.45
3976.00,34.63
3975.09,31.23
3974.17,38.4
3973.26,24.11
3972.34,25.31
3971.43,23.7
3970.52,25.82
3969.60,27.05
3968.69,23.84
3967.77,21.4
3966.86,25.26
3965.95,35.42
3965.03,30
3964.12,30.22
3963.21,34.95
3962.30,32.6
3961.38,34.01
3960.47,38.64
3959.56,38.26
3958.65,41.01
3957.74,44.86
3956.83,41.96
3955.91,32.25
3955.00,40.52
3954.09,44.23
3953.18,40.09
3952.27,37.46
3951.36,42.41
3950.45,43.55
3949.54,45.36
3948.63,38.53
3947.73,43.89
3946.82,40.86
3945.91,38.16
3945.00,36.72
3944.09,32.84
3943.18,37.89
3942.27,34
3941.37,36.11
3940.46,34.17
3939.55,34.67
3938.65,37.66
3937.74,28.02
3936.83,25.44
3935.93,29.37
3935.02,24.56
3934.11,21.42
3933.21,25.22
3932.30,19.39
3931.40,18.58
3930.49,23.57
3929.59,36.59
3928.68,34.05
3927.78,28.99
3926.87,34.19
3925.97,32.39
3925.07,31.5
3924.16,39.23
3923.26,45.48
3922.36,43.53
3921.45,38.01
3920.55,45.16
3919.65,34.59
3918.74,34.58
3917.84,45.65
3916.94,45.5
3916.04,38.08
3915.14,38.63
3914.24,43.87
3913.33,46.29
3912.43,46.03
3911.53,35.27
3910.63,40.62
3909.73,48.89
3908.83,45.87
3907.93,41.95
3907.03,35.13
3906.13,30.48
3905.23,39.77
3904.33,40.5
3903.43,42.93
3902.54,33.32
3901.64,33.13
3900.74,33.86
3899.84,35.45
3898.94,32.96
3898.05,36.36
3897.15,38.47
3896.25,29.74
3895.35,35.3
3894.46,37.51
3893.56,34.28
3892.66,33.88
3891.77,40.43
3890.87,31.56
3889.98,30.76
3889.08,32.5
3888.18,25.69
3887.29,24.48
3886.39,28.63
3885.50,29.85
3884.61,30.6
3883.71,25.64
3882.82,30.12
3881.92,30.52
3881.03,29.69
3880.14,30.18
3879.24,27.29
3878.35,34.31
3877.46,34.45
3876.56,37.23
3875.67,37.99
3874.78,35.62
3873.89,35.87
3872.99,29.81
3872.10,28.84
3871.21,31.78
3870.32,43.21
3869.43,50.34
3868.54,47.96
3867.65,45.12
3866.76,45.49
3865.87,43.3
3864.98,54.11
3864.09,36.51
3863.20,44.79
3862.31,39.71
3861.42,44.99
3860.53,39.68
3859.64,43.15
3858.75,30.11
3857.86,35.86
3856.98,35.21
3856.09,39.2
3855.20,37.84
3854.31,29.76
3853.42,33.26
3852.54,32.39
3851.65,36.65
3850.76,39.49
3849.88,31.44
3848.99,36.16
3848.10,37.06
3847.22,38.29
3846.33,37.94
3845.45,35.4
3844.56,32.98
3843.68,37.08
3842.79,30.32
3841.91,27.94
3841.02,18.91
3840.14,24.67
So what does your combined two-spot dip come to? -22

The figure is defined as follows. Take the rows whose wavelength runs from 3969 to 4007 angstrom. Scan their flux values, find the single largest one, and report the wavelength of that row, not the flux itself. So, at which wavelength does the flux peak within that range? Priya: 4002.64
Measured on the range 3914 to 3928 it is 3917.84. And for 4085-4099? 4088.34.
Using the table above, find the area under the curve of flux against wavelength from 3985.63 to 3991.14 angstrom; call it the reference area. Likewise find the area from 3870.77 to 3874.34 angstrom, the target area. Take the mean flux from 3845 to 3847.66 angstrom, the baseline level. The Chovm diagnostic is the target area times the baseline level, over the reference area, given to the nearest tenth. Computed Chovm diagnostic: 16.4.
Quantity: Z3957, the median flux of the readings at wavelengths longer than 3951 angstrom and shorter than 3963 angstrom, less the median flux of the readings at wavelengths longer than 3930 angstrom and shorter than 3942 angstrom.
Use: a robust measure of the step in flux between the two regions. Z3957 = 15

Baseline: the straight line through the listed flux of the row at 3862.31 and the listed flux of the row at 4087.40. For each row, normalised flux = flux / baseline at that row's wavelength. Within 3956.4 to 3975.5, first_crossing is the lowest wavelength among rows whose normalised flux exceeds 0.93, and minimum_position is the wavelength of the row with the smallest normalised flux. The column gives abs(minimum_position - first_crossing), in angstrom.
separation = 10.9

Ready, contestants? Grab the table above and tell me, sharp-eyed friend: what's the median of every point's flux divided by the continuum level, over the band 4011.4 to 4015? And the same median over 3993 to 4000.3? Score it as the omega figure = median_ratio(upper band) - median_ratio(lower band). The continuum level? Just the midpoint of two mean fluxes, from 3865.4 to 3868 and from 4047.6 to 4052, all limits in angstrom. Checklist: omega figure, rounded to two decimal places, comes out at 0.10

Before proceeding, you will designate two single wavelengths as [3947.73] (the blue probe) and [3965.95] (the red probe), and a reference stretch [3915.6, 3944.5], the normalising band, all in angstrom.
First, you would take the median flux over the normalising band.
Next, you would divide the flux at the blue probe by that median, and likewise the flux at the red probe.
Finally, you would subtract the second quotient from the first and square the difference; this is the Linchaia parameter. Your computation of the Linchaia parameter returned 0.06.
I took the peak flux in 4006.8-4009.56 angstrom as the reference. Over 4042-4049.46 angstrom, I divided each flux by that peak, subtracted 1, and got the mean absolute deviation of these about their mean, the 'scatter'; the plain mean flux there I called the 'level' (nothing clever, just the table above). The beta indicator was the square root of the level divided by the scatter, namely 32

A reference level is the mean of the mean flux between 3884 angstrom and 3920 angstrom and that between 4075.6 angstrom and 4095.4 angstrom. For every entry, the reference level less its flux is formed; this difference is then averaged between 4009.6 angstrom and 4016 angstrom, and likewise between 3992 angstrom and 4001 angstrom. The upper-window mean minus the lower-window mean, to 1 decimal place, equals -4.0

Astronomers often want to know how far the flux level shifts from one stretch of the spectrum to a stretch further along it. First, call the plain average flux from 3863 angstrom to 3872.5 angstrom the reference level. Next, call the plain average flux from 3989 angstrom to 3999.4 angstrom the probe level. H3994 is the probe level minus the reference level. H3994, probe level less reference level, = 1.6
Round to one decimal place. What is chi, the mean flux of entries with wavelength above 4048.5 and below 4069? 46.9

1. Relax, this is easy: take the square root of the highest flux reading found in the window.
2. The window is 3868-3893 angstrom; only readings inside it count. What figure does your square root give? 7.10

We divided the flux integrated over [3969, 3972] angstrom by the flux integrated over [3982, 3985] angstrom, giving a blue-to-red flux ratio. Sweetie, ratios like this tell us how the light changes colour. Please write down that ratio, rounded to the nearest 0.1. 0.7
